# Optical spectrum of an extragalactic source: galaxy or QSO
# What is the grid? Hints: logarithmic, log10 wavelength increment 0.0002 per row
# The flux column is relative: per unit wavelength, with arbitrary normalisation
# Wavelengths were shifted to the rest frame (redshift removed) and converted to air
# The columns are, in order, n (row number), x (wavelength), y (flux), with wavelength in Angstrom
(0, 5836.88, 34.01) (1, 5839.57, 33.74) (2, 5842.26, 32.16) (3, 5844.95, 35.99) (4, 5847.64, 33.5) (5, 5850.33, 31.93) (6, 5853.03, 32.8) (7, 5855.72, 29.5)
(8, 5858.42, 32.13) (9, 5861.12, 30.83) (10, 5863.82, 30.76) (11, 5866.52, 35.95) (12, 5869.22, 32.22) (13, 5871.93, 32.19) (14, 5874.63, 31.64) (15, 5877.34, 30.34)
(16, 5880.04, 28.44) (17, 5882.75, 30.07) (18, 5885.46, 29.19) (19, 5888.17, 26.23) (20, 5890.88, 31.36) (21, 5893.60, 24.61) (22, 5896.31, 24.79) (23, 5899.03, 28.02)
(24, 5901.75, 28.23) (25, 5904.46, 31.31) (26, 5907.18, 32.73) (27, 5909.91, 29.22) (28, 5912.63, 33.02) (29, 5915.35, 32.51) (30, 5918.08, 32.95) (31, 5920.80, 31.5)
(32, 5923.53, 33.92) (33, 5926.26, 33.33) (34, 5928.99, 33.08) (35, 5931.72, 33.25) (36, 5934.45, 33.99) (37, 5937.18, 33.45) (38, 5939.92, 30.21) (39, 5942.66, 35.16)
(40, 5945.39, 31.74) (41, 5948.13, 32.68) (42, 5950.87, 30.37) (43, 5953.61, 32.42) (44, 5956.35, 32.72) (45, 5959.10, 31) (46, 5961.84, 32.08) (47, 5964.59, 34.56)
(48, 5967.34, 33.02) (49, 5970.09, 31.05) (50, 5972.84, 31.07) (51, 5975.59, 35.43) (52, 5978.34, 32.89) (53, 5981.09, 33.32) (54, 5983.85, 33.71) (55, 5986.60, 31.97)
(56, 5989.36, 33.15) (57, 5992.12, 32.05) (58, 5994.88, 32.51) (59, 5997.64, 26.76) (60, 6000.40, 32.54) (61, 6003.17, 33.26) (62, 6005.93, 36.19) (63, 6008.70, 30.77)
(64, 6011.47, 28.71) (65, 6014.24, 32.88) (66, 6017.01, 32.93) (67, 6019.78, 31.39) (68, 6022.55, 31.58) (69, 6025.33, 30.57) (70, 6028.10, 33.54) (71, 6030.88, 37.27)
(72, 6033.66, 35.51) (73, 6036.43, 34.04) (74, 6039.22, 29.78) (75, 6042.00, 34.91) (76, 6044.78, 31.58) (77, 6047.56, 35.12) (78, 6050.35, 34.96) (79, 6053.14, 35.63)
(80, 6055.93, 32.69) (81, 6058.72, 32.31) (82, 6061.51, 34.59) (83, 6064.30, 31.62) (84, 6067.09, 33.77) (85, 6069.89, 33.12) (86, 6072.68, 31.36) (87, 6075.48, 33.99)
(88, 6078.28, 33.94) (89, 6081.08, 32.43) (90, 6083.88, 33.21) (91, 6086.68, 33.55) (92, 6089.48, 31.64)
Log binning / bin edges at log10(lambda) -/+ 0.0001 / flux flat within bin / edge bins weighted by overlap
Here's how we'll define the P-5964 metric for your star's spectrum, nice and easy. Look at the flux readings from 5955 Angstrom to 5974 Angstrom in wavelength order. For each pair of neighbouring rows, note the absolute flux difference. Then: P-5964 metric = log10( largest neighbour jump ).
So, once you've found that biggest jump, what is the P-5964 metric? 0.394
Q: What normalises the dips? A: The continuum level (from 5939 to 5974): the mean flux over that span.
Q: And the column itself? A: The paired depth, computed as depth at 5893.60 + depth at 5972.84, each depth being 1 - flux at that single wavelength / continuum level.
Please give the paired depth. 0.27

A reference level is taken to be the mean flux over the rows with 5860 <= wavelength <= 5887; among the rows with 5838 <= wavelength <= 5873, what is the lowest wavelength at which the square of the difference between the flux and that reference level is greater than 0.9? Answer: 5839.57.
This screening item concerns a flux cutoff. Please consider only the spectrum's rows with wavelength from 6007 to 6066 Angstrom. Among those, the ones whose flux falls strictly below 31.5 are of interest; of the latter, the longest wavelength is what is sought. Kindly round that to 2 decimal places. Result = 6039.22 Angstrom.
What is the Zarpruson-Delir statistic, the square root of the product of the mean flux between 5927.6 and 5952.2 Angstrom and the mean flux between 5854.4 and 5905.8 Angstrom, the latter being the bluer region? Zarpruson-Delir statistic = 31.2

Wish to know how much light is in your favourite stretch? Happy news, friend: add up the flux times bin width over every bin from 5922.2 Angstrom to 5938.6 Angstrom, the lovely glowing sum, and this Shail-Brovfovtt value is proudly 549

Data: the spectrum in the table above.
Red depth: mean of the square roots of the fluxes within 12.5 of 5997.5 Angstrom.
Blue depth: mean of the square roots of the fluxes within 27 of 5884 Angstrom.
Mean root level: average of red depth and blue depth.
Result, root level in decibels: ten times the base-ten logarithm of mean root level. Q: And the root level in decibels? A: 7.458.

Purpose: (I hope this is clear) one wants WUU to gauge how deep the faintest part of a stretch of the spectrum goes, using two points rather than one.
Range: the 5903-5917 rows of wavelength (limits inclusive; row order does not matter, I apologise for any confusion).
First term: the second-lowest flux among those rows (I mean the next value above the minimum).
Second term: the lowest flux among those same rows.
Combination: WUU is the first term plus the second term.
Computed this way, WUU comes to 60.5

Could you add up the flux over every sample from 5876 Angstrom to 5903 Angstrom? 281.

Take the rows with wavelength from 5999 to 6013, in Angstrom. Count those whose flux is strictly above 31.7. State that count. 3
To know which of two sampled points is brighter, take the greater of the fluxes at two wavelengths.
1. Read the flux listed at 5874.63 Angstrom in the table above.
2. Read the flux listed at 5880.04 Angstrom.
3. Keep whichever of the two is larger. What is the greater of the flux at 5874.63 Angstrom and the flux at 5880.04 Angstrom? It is 31.6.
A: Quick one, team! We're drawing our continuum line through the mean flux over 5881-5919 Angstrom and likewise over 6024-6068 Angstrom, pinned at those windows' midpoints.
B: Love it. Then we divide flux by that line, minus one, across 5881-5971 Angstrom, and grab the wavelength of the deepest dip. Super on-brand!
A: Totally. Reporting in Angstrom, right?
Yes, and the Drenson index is 5893.60 Angstrom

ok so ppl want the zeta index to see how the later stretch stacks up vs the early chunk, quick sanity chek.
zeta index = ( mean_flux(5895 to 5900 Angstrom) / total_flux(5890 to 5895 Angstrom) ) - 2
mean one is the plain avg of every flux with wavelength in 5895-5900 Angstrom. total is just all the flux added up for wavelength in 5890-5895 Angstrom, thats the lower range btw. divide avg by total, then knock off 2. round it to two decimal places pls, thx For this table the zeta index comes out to -1.53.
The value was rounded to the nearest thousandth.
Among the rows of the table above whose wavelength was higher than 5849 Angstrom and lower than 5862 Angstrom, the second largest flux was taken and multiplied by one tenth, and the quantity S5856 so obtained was 3.213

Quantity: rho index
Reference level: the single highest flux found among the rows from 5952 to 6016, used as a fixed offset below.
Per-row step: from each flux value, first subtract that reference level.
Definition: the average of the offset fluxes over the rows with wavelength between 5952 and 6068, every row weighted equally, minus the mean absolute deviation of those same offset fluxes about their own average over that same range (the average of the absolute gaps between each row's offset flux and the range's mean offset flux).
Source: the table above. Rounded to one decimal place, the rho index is -4.9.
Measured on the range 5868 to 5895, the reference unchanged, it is -8.6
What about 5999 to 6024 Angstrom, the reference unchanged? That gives -5.4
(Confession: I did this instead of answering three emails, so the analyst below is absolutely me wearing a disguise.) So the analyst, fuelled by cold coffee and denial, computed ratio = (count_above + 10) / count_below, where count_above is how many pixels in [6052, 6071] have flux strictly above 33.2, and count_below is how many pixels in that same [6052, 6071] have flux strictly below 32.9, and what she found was 4.3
